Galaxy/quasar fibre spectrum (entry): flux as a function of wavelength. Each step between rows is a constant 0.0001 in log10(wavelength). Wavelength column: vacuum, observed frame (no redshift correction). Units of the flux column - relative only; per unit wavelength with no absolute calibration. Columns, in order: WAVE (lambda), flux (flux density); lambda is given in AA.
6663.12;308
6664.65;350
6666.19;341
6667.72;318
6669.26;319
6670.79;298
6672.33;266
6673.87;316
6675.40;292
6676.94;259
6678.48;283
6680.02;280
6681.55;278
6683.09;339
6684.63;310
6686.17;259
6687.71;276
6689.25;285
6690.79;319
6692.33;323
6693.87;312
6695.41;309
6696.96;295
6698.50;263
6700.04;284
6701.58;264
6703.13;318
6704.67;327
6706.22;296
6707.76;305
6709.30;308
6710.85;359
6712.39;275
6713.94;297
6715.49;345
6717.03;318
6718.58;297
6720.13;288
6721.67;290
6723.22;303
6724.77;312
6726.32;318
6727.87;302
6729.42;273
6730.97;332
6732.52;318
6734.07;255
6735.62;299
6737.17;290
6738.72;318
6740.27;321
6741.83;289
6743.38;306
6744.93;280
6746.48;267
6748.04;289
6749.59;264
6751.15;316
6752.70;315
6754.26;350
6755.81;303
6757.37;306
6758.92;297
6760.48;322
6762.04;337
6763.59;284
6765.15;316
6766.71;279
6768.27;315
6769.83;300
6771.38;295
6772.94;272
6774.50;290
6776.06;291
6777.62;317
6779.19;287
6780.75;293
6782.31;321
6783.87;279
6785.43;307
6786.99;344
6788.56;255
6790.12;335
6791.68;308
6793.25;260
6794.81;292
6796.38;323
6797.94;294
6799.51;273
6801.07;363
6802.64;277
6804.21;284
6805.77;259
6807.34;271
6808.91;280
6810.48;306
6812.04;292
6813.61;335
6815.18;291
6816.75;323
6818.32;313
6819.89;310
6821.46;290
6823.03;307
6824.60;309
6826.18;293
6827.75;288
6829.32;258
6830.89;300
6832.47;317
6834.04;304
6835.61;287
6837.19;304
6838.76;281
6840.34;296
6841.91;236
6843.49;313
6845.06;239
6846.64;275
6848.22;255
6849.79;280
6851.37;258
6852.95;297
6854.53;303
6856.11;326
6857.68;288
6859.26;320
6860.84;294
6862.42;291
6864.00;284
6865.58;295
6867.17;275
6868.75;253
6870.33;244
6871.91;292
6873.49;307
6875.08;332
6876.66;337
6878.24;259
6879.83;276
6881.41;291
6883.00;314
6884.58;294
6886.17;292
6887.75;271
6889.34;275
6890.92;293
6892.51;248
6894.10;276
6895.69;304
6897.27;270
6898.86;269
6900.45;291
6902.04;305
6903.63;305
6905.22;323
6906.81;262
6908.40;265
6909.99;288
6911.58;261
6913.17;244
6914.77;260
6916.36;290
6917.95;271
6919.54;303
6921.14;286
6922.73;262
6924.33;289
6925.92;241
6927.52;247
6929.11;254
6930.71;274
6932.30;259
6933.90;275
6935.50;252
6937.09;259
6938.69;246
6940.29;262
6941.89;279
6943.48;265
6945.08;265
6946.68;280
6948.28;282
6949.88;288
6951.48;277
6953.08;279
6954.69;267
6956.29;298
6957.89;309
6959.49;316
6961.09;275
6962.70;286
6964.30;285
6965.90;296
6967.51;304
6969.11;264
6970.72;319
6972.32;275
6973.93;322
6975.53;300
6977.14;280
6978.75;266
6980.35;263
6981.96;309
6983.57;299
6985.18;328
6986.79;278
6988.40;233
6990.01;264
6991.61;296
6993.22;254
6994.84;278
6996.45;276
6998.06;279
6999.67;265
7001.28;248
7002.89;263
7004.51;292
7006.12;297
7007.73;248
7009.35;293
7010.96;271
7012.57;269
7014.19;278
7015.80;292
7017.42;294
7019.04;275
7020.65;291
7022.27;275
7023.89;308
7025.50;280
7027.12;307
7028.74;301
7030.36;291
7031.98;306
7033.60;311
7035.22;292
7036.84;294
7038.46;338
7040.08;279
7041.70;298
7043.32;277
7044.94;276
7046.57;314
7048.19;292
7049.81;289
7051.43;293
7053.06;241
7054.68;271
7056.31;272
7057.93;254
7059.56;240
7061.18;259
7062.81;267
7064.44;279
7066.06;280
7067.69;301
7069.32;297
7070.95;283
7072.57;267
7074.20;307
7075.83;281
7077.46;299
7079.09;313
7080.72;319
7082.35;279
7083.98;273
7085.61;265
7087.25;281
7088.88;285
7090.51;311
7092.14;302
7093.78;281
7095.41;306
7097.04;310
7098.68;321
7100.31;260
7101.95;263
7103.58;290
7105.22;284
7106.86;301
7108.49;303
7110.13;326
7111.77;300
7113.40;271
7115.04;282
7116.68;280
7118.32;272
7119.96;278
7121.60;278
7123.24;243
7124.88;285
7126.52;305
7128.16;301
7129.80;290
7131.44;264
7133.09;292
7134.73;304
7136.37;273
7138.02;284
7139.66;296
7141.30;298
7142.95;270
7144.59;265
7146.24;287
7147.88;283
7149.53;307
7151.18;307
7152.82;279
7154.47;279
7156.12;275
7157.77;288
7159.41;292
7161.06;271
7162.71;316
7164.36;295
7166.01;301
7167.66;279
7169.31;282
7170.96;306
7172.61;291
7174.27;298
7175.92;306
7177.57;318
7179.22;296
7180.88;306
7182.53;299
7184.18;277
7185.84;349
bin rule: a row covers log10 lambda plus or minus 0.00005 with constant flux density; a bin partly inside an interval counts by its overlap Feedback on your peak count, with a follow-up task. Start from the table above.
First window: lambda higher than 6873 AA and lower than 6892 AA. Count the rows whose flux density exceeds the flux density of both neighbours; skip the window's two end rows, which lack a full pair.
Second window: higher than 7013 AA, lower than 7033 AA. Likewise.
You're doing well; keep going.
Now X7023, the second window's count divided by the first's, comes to 2.0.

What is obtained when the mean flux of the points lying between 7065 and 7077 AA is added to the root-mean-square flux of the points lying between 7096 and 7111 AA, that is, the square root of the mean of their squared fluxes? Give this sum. 584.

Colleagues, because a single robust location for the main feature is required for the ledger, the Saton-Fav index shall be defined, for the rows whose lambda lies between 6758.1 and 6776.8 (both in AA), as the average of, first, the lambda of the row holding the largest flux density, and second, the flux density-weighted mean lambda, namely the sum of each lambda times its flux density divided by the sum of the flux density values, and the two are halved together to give 6764.7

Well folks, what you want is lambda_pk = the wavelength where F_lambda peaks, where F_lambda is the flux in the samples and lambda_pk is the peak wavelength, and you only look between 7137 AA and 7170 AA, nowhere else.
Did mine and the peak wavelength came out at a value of 7162.71 AA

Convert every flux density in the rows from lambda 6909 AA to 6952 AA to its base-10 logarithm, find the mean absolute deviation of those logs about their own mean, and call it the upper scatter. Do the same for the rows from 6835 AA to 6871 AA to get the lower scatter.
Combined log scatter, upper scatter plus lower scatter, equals 0.053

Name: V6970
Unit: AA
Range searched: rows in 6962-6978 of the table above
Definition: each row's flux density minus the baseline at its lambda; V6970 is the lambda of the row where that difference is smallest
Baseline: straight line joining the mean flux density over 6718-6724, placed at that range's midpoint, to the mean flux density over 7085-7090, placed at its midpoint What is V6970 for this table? 6969.11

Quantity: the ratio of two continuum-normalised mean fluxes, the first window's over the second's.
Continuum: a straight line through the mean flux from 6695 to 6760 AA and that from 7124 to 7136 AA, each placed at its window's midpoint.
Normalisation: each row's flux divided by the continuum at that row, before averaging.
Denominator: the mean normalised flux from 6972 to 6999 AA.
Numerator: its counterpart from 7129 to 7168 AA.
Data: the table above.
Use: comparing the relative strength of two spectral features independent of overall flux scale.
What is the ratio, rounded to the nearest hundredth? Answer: 1.03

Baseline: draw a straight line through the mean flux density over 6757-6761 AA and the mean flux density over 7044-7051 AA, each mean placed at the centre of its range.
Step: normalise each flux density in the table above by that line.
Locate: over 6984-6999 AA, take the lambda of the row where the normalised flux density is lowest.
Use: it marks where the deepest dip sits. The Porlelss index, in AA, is 6988.40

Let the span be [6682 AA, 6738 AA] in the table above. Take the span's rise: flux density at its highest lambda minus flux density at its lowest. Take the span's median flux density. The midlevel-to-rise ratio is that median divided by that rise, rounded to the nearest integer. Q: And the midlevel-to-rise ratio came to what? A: -6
